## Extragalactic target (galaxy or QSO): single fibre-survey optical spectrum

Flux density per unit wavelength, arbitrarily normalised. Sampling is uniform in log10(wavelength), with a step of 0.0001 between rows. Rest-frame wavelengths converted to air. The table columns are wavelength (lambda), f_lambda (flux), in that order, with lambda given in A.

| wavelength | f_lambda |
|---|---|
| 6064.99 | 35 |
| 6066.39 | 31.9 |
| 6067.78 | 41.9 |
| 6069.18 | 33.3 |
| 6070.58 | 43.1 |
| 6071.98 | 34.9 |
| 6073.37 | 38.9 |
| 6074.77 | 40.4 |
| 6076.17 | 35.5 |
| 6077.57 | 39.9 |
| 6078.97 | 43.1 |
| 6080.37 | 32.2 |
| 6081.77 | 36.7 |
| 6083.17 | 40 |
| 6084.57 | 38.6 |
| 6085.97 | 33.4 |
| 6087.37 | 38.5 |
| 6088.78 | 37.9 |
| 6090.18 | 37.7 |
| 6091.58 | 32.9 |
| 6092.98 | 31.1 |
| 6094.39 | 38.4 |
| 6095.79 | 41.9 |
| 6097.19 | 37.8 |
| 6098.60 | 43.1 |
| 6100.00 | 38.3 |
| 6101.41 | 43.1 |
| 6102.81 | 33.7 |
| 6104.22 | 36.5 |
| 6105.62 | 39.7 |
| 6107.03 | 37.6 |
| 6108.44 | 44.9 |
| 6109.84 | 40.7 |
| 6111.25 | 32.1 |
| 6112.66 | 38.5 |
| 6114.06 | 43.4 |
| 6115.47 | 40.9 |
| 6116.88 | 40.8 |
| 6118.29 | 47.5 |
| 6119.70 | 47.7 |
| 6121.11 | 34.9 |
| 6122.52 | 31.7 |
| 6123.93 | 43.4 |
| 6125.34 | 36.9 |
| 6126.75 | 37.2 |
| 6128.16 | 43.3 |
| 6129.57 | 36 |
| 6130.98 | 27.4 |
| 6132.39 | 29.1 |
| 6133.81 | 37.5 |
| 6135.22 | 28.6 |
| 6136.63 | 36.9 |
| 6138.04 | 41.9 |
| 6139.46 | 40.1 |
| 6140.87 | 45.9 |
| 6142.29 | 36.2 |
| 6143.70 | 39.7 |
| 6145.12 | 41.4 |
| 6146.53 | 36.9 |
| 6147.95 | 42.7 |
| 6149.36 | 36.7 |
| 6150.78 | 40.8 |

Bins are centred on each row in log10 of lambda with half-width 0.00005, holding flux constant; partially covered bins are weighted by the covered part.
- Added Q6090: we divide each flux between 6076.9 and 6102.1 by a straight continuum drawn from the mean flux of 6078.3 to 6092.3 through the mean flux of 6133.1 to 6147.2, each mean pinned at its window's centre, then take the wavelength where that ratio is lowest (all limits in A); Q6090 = 6092.98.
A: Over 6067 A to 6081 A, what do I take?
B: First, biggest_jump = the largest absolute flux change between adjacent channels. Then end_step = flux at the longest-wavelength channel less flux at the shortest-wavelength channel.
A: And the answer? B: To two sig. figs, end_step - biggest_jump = -21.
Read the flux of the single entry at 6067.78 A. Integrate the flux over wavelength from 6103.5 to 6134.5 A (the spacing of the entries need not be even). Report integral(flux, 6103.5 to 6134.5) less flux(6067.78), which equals 1152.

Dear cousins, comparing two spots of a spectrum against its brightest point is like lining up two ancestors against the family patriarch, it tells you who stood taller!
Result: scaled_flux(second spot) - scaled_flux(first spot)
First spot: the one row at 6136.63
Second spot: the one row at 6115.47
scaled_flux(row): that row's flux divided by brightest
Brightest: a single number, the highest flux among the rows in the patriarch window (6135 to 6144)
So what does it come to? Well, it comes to 0.09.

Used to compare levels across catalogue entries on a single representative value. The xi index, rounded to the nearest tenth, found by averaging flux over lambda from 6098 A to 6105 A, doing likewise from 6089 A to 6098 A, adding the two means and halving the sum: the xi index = 37.8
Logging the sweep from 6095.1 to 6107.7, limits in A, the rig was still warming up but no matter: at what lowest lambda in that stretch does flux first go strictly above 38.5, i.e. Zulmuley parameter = 6095.79 A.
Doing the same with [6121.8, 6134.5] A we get 6123.93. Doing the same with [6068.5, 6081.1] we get 6070.58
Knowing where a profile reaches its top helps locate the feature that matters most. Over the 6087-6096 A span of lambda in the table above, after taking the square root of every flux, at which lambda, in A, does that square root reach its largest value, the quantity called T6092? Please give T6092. 6095.79 A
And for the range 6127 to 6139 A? 6128.16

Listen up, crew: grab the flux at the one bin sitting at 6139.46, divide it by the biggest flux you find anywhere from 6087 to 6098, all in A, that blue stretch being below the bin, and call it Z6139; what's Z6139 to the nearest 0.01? 0.96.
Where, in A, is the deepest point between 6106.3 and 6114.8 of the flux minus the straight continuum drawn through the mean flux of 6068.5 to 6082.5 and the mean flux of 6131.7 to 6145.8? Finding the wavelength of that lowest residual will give 6111.25 A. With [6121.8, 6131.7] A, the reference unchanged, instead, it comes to 6130.98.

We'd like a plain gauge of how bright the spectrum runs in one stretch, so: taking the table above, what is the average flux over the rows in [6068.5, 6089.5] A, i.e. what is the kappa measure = 37.8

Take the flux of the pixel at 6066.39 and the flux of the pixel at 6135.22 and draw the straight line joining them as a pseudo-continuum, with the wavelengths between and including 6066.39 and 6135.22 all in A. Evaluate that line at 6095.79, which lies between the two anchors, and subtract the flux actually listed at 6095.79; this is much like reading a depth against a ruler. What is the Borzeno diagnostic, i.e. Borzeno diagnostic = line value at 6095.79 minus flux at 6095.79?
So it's -11.4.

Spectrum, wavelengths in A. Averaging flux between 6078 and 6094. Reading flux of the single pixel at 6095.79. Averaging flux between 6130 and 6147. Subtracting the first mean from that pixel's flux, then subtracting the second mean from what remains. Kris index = -31.5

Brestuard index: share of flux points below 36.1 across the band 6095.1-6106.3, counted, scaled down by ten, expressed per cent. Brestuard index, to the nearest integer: 10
